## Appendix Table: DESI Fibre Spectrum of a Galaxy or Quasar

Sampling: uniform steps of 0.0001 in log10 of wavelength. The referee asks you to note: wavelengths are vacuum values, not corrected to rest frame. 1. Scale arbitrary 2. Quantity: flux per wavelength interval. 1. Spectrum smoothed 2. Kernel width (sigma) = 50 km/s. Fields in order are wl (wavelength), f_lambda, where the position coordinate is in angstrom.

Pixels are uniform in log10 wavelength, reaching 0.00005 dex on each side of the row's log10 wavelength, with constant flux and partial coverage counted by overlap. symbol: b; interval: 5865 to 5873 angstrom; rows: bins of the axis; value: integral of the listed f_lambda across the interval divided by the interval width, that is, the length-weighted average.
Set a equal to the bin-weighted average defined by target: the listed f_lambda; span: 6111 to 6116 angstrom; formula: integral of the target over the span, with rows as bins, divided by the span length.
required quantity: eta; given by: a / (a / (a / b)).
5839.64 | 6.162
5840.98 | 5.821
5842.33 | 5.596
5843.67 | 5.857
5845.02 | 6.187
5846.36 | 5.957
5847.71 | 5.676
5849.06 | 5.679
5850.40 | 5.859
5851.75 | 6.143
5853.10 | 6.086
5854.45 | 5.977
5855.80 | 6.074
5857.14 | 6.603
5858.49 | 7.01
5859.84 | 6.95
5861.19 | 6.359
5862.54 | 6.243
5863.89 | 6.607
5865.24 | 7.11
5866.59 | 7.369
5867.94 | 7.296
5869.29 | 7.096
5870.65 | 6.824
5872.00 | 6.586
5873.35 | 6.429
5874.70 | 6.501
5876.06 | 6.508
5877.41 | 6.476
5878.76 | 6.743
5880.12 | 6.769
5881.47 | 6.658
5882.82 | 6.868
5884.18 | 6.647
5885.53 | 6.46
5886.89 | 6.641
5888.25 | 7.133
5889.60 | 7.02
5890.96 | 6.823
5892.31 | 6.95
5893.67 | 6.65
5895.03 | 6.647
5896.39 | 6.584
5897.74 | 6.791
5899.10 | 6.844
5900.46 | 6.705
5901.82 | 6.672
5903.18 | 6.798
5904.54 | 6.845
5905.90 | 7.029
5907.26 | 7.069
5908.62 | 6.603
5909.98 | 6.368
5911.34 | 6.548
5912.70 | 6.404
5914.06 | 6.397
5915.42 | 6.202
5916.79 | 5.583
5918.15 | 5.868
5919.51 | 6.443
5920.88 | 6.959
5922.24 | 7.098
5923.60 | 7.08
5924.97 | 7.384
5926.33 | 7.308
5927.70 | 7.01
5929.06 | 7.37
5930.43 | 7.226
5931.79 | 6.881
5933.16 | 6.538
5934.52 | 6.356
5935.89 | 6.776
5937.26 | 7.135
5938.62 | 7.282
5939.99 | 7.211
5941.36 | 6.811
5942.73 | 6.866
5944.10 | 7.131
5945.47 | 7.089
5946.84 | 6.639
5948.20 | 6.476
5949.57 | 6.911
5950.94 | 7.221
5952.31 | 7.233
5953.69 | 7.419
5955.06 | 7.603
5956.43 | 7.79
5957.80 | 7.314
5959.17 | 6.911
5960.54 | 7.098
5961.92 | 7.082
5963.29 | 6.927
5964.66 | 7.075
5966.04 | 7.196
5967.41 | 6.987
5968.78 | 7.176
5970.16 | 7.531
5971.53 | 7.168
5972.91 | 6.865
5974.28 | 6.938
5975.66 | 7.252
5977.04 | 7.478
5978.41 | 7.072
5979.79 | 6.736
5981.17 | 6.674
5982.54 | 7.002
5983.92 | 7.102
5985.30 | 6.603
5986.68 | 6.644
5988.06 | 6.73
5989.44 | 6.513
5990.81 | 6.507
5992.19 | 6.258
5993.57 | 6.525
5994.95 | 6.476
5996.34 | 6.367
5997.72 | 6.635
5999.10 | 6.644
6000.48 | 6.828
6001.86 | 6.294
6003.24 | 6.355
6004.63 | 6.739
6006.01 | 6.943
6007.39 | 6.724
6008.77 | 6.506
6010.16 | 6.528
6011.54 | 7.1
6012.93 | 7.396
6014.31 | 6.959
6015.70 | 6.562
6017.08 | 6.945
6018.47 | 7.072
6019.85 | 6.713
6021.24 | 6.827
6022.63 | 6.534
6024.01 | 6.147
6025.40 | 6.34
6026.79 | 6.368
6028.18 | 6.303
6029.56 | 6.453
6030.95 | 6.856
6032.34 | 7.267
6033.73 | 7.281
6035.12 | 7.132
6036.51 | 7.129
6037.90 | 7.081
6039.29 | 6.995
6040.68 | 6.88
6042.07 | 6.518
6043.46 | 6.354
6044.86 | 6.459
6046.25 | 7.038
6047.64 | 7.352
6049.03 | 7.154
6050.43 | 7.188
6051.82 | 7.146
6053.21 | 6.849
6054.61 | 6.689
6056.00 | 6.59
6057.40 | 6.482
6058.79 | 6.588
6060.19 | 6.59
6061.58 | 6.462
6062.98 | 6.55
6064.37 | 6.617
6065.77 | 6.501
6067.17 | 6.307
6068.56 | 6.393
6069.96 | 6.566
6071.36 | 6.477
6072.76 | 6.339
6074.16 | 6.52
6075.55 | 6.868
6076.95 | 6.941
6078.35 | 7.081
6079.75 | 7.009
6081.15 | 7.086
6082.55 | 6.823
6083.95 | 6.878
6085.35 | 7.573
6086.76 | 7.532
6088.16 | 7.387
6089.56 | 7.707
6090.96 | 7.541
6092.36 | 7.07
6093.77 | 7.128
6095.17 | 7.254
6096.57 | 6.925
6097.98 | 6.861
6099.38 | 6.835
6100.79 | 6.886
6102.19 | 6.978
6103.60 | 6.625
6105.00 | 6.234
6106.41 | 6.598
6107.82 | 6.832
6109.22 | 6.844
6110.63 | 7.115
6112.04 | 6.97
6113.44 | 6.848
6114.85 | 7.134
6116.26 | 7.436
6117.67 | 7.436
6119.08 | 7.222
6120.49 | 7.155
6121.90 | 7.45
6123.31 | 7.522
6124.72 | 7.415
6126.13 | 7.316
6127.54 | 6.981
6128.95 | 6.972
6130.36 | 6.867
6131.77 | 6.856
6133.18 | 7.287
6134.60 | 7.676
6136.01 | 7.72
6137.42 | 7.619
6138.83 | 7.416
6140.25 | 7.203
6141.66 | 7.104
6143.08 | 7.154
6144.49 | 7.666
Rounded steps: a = 7.0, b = 7.0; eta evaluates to 1.00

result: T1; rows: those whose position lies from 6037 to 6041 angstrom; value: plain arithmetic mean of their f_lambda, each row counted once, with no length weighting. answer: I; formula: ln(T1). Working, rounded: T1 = 6.99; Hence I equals 1.944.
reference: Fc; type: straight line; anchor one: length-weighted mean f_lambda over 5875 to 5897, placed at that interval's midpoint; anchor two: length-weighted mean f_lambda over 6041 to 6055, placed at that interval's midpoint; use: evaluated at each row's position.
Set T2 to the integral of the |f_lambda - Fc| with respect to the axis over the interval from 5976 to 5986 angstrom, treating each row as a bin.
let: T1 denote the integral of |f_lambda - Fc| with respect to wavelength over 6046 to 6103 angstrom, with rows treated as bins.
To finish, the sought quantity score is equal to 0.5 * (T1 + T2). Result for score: 10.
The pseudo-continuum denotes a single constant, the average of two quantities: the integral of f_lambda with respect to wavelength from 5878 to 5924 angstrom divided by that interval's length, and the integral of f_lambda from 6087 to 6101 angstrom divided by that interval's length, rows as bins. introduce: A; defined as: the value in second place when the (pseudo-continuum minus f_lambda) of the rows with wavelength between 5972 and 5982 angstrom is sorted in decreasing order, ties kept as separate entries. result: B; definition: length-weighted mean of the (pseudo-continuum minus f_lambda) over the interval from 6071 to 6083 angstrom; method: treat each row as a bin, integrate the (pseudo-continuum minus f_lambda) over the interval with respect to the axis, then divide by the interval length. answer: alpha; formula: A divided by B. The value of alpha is 1.5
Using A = 0.19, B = 0.12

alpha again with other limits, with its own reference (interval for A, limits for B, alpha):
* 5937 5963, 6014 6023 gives 2.4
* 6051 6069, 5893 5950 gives 3.5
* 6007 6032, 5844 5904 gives 1.8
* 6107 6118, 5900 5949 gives 0.6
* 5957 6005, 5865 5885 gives 4.4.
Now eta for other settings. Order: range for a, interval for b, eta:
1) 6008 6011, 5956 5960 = 0.90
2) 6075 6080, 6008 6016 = 1.02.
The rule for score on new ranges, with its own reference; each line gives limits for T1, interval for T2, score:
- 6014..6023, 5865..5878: 3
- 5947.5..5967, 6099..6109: 5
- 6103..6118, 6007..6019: 4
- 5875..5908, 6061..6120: 11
